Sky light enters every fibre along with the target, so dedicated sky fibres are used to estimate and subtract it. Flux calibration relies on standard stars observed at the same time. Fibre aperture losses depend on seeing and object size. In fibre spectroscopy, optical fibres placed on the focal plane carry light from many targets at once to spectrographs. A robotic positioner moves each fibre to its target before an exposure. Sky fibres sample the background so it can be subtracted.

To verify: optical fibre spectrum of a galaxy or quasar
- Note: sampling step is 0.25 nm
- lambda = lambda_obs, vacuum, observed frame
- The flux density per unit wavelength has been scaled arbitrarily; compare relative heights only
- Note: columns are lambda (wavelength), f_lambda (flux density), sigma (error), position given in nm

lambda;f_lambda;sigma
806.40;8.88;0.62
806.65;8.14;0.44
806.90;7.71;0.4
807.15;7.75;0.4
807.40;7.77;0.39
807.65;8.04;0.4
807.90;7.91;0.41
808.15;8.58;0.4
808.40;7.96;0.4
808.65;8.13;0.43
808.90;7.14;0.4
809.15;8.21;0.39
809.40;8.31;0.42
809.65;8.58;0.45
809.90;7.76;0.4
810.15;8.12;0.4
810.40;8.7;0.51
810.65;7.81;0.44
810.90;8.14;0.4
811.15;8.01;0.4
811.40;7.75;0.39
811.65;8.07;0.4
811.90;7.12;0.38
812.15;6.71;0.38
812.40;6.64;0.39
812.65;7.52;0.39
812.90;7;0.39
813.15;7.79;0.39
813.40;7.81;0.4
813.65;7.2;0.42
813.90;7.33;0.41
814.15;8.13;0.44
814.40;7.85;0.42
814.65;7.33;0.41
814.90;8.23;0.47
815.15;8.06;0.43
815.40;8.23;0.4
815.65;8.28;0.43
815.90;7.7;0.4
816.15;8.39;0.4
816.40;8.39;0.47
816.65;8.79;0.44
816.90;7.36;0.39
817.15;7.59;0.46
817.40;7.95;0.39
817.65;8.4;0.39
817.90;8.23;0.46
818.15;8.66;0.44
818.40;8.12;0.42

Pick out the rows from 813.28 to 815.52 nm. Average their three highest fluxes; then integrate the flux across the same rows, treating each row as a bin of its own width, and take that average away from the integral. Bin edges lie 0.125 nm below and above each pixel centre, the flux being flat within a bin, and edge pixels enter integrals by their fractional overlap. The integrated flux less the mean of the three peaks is 9.3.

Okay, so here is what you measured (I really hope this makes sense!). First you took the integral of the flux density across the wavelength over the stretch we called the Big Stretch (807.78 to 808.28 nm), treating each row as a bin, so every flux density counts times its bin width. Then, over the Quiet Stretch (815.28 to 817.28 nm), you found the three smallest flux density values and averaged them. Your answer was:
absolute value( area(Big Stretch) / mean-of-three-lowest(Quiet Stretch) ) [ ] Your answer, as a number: 0.55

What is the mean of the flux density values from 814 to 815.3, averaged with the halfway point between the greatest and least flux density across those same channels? 7.85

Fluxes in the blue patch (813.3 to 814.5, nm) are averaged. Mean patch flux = 7.66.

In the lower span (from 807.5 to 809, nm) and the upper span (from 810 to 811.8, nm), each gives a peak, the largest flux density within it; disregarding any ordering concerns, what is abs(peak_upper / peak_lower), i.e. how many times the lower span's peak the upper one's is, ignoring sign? 1.01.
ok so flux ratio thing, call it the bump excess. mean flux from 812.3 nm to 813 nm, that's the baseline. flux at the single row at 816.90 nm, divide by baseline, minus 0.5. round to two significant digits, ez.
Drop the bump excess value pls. 0.54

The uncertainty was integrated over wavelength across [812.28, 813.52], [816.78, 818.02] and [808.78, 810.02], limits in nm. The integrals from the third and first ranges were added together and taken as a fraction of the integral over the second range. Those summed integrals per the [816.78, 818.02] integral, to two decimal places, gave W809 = 1.92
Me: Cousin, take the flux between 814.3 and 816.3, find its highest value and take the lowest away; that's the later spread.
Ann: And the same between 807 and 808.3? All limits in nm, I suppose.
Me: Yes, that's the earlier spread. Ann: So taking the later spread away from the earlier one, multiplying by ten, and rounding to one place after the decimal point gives -2.3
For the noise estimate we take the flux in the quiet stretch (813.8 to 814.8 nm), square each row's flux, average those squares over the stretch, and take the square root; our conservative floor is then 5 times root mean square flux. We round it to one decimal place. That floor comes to 38.3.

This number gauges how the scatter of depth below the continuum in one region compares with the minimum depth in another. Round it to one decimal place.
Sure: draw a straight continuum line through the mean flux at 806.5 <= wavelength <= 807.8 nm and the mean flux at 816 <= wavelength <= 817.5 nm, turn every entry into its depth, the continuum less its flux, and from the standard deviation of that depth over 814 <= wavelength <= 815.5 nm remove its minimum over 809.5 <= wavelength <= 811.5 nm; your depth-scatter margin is 1.1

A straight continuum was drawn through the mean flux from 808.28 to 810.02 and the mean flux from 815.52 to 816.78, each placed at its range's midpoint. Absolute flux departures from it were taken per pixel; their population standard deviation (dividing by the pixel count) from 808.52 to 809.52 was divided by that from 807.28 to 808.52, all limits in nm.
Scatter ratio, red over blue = 1.3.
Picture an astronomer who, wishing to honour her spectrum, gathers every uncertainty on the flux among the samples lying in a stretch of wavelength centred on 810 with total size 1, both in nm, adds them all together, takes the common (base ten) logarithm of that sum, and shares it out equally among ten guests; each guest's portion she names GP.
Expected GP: 0.025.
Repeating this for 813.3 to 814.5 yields 0.032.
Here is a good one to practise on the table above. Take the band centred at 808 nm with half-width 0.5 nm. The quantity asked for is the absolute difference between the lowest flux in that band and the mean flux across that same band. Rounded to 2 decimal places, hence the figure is 0.21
